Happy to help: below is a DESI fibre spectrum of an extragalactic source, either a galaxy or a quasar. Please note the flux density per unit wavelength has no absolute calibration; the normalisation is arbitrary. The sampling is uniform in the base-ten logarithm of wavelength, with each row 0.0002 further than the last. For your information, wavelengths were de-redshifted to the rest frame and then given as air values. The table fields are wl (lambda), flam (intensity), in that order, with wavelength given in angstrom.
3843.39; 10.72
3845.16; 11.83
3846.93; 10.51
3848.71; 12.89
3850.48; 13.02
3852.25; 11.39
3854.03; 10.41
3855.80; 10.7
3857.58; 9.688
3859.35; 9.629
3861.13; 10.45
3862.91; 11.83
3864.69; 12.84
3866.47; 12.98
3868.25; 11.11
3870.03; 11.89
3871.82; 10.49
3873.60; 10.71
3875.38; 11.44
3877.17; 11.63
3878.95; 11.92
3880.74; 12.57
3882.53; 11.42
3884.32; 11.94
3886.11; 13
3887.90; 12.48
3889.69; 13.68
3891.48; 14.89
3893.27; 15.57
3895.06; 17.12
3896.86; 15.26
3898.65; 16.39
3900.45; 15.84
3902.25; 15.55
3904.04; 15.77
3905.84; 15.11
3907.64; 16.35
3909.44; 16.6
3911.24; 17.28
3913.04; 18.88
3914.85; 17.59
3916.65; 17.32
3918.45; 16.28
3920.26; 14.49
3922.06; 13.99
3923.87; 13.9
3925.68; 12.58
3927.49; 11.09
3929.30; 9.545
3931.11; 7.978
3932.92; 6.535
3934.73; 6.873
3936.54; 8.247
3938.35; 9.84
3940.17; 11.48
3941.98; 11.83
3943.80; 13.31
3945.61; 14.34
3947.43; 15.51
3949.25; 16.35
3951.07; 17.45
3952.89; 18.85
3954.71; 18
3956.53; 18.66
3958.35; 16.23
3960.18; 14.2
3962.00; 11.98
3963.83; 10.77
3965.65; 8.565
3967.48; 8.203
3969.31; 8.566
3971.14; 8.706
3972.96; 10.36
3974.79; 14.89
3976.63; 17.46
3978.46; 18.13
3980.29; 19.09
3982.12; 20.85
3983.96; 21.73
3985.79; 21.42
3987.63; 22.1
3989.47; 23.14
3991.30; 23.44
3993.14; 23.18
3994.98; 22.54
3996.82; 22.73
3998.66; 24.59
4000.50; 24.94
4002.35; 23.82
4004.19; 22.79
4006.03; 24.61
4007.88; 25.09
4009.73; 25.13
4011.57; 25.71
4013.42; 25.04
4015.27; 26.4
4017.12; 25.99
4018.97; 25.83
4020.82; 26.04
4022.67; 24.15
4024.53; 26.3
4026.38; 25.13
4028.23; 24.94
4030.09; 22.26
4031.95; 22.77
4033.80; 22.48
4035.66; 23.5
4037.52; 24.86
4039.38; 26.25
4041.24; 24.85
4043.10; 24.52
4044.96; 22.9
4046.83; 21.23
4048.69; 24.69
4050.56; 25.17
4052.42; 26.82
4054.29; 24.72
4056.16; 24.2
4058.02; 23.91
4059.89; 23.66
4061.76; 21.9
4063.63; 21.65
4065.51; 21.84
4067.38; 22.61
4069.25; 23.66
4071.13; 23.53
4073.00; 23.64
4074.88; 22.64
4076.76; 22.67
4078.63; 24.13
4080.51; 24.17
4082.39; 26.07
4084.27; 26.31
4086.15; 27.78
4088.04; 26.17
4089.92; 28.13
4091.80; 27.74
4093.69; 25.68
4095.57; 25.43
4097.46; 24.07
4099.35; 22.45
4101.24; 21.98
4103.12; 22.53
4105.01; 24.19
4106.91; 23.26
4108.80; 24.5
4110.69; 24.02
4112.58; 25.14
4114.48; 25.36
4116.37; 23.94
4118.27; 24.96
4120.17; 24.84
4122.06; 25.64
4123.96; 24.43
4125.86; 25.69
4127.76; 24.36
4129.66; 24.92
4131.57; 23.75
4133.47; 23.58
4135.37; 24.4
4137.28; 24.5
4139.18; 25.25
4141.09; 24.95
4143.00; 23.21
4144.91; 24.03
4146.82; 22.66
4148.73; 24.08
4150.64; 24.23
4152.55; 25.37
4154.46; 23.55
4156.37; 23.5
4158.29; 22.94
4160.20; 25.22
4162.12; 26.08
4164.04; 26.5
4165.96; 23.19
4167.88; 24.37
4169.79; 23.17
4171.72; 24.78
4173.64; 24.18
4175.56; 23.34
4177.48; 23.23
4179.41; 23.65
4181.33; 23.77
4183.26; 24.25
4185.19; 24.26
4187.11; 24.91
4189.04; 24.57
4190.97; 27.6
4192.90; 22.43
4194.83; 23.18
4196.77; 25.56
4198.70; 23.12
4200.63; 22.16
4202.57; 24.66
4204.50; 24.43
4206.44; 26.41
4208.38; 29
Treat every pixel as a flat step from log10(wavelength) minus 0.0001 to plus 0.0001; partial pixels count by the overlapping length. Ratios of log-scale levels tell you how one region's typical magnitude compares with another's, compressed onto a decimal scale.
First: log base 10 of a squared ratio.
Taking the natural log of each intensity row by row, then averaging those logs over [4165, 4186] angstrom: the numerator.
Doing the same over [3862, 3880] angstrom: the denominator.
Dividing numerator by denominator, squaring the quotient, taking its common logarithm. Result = 0.22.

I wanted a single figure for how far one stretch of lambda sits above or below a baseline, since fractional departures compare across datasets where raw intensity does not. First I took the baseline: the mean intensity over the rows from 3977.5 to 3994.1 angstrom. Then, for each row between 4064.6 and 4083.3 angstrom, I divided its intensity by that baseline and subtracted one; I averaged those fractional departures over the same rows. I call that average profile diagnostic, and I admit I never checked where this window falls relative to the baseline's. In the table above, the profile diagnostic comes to 0.10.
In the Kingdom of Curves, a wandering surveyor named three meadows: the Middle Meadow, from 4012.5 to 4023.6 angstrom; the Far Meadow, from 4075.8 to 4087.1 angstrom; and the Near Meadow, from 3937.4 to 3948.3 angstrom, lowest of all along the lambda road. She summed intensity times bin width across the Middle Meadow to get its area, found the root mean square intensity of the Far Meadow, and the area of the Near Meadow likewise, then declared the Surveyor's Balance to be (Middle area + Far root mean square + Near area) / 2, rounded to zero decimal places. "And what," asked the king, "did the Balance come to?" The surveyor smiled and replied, 224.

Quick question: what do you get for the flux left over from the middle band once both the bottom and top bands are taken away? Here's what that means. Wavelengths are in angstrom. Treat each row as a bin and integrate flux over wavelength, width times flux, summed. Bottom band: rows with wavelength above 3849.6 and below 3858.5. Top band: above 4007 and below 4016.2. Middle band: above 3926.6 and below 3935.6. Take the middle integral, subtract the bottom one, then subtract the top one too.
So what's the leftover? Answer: -257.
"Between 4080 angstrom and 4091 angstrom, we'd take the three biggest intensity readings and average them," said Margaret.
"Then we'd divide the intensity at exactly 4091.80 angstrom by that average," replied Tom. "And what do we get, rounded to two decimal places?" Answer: 1.01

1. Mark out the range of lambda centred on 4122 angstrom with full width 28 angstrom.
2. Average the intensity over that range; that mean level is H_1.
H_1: 25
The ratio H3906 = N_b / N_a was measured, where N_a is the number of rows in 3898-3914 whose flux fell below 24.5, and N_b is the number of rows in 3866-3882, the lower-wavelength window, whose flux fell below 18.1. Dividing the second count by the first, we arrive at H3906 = 1.0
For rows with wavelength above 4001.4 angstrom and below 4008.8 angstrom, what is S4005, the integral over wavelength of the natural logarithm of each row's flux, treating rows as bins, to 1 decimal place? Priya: 23.5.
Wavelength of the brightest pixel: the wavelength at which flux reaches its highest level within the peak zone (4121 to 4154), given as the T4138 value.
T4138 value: 4125.86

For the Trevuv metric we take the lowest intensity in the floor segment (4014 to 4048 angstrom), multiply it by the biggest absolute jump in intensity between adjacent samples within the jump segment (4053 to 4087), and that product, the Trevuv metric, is 40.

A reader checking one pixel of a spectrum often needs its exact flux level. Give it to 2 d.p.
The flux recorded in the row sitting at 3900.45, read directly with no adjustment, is 15.84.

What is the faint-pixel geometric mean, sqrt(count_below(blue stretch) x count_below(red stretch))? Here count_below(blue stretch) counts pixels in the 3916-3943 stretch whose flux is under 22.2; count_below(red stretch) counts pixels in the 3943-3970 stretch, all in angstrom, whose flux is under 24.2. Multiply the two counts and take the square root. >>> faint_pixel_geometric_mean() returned 15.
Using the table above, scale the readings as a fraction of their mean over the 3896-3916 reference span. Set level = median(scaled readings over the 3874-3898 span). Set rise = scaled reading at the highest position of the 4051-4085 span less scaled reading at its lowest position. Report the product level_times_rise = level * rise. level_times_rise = -0.02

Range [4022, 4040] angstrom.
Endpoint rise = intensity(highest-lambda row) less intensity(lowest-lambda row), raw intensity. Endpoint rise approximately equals 2.1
